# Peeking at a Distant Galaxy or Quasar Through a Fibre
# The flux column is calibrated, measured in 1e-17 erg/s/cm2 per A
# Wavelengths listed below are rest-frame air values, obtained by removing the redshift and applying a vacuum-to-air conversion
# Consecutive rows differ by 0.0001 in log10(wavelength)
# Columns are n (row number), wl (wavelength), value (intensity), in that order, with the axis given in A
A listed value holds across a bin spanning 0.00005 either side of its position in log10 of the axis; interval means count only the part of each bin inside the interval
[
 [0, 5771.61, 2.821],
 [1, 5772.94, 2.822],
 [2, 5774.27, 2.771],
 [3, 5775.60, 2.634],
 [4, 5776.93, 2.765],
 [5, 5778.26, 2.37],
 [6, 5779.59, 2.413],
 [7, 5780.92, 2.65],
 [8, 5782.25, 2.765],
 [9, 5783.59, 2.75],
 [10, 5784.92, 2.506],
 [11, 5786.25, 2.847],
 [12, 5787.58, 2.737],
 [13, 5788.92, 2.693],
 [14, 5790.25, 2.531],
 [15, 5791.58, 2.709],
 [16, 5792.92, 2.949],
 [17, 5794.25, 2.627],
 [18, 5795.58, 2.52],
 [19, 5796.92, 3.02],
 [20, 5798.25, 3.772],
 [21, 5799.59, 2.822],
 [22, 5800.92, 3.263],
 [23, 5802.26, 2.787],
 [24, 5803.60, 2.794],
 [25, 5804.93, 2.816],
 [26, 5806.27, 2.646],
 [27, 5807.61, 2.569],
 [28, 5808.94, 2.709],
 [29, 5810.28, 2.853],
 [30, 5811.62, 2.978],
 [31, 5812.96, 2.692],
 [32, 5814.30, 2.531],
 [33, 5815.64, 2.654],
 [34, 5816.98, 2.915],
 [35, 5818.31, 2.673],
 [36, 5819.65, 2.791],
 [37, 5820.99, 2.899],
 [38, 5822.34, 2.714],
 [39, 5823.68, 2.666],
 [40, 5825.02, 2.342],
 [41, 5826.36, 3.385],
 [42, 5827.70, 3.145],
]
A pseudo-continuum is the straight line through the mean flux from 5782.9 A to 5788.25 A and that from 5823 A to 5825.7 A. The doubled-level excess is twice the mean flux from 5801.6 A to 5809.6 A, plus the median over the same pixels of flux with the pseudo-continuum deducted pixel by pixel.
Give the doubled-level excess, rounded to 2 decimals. 5.58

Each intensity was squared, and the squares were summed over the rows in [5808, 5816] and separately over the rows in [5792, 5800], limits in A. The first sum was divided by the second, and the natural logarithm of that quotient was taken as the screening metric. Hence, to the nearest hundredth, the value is -0.17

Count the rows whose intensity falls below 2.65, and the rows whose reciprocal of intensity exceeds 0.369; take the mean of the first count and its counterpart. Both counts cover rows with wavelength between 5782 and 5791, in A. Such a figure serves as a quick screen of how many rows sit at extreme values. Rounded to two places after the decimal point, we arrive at 2.50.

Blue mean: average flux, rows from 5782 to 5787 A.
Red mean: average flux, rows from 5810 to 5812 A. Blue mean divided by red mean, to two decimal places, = 0.93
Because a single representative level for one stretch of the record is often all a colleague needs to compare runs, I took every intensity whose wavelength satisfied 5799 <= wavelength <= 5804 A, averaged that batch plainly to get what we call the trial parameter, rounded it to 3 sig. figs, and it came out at 2.92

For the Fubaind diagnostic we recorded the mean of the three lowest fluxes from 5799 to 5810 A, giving 2.64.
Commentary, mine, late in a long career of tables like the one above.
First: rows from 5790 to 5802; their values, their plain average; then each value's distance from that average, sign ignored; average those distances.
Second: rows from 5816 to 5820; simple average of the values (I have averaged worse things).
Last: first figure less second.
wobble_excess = -2.49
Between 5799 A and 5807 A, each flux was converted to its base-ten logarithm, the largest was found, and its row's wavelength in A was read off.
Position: 5800.92 A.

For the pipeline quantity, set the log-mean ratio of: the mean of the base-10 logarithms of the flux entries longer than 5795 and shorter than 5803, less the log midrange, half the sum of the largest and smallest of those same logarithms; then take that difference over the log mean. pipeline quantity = -0.023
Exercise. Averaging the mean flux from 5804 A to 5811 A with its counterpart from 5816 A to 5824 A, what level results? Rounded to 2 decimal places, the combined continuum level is 2.75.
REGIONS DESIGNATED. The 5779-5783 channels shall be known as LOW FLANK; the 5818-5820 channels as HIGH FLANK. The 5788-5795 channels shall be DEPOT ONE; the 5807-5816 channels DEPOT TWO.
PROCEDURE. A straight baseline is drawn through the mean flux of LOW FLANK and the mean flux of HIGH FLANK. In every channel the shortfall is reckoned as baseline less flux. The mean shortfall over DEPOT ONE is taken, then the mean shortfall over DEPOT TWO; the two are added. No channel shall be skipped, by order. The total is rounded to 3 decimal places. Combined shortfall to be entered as -0.062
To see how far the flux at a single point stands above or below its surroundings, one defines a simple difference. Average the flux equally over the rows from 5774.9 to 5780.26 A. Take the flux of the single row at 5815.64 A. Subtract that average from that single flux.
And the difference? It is 0.11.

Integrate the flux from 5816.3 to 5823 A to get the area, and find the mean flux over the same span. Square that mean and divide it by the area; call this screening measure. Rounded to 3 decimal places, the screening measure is 0.418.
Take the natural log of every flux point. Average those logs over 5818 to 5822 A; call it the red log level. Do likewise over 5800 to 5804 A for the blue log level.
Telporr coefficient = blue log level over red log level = 1.05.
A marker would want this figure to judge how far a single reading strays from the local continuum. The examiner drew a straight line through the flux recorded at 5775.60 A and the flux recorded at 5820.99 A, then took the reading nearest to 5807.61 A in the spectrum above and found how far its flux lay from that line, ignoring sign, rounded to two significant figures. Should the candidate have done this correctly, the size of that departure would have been 0.25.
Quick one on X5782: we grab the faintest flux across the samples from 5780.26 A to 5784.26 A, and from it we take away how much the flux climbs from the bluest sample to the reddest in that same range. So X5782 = 2.55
